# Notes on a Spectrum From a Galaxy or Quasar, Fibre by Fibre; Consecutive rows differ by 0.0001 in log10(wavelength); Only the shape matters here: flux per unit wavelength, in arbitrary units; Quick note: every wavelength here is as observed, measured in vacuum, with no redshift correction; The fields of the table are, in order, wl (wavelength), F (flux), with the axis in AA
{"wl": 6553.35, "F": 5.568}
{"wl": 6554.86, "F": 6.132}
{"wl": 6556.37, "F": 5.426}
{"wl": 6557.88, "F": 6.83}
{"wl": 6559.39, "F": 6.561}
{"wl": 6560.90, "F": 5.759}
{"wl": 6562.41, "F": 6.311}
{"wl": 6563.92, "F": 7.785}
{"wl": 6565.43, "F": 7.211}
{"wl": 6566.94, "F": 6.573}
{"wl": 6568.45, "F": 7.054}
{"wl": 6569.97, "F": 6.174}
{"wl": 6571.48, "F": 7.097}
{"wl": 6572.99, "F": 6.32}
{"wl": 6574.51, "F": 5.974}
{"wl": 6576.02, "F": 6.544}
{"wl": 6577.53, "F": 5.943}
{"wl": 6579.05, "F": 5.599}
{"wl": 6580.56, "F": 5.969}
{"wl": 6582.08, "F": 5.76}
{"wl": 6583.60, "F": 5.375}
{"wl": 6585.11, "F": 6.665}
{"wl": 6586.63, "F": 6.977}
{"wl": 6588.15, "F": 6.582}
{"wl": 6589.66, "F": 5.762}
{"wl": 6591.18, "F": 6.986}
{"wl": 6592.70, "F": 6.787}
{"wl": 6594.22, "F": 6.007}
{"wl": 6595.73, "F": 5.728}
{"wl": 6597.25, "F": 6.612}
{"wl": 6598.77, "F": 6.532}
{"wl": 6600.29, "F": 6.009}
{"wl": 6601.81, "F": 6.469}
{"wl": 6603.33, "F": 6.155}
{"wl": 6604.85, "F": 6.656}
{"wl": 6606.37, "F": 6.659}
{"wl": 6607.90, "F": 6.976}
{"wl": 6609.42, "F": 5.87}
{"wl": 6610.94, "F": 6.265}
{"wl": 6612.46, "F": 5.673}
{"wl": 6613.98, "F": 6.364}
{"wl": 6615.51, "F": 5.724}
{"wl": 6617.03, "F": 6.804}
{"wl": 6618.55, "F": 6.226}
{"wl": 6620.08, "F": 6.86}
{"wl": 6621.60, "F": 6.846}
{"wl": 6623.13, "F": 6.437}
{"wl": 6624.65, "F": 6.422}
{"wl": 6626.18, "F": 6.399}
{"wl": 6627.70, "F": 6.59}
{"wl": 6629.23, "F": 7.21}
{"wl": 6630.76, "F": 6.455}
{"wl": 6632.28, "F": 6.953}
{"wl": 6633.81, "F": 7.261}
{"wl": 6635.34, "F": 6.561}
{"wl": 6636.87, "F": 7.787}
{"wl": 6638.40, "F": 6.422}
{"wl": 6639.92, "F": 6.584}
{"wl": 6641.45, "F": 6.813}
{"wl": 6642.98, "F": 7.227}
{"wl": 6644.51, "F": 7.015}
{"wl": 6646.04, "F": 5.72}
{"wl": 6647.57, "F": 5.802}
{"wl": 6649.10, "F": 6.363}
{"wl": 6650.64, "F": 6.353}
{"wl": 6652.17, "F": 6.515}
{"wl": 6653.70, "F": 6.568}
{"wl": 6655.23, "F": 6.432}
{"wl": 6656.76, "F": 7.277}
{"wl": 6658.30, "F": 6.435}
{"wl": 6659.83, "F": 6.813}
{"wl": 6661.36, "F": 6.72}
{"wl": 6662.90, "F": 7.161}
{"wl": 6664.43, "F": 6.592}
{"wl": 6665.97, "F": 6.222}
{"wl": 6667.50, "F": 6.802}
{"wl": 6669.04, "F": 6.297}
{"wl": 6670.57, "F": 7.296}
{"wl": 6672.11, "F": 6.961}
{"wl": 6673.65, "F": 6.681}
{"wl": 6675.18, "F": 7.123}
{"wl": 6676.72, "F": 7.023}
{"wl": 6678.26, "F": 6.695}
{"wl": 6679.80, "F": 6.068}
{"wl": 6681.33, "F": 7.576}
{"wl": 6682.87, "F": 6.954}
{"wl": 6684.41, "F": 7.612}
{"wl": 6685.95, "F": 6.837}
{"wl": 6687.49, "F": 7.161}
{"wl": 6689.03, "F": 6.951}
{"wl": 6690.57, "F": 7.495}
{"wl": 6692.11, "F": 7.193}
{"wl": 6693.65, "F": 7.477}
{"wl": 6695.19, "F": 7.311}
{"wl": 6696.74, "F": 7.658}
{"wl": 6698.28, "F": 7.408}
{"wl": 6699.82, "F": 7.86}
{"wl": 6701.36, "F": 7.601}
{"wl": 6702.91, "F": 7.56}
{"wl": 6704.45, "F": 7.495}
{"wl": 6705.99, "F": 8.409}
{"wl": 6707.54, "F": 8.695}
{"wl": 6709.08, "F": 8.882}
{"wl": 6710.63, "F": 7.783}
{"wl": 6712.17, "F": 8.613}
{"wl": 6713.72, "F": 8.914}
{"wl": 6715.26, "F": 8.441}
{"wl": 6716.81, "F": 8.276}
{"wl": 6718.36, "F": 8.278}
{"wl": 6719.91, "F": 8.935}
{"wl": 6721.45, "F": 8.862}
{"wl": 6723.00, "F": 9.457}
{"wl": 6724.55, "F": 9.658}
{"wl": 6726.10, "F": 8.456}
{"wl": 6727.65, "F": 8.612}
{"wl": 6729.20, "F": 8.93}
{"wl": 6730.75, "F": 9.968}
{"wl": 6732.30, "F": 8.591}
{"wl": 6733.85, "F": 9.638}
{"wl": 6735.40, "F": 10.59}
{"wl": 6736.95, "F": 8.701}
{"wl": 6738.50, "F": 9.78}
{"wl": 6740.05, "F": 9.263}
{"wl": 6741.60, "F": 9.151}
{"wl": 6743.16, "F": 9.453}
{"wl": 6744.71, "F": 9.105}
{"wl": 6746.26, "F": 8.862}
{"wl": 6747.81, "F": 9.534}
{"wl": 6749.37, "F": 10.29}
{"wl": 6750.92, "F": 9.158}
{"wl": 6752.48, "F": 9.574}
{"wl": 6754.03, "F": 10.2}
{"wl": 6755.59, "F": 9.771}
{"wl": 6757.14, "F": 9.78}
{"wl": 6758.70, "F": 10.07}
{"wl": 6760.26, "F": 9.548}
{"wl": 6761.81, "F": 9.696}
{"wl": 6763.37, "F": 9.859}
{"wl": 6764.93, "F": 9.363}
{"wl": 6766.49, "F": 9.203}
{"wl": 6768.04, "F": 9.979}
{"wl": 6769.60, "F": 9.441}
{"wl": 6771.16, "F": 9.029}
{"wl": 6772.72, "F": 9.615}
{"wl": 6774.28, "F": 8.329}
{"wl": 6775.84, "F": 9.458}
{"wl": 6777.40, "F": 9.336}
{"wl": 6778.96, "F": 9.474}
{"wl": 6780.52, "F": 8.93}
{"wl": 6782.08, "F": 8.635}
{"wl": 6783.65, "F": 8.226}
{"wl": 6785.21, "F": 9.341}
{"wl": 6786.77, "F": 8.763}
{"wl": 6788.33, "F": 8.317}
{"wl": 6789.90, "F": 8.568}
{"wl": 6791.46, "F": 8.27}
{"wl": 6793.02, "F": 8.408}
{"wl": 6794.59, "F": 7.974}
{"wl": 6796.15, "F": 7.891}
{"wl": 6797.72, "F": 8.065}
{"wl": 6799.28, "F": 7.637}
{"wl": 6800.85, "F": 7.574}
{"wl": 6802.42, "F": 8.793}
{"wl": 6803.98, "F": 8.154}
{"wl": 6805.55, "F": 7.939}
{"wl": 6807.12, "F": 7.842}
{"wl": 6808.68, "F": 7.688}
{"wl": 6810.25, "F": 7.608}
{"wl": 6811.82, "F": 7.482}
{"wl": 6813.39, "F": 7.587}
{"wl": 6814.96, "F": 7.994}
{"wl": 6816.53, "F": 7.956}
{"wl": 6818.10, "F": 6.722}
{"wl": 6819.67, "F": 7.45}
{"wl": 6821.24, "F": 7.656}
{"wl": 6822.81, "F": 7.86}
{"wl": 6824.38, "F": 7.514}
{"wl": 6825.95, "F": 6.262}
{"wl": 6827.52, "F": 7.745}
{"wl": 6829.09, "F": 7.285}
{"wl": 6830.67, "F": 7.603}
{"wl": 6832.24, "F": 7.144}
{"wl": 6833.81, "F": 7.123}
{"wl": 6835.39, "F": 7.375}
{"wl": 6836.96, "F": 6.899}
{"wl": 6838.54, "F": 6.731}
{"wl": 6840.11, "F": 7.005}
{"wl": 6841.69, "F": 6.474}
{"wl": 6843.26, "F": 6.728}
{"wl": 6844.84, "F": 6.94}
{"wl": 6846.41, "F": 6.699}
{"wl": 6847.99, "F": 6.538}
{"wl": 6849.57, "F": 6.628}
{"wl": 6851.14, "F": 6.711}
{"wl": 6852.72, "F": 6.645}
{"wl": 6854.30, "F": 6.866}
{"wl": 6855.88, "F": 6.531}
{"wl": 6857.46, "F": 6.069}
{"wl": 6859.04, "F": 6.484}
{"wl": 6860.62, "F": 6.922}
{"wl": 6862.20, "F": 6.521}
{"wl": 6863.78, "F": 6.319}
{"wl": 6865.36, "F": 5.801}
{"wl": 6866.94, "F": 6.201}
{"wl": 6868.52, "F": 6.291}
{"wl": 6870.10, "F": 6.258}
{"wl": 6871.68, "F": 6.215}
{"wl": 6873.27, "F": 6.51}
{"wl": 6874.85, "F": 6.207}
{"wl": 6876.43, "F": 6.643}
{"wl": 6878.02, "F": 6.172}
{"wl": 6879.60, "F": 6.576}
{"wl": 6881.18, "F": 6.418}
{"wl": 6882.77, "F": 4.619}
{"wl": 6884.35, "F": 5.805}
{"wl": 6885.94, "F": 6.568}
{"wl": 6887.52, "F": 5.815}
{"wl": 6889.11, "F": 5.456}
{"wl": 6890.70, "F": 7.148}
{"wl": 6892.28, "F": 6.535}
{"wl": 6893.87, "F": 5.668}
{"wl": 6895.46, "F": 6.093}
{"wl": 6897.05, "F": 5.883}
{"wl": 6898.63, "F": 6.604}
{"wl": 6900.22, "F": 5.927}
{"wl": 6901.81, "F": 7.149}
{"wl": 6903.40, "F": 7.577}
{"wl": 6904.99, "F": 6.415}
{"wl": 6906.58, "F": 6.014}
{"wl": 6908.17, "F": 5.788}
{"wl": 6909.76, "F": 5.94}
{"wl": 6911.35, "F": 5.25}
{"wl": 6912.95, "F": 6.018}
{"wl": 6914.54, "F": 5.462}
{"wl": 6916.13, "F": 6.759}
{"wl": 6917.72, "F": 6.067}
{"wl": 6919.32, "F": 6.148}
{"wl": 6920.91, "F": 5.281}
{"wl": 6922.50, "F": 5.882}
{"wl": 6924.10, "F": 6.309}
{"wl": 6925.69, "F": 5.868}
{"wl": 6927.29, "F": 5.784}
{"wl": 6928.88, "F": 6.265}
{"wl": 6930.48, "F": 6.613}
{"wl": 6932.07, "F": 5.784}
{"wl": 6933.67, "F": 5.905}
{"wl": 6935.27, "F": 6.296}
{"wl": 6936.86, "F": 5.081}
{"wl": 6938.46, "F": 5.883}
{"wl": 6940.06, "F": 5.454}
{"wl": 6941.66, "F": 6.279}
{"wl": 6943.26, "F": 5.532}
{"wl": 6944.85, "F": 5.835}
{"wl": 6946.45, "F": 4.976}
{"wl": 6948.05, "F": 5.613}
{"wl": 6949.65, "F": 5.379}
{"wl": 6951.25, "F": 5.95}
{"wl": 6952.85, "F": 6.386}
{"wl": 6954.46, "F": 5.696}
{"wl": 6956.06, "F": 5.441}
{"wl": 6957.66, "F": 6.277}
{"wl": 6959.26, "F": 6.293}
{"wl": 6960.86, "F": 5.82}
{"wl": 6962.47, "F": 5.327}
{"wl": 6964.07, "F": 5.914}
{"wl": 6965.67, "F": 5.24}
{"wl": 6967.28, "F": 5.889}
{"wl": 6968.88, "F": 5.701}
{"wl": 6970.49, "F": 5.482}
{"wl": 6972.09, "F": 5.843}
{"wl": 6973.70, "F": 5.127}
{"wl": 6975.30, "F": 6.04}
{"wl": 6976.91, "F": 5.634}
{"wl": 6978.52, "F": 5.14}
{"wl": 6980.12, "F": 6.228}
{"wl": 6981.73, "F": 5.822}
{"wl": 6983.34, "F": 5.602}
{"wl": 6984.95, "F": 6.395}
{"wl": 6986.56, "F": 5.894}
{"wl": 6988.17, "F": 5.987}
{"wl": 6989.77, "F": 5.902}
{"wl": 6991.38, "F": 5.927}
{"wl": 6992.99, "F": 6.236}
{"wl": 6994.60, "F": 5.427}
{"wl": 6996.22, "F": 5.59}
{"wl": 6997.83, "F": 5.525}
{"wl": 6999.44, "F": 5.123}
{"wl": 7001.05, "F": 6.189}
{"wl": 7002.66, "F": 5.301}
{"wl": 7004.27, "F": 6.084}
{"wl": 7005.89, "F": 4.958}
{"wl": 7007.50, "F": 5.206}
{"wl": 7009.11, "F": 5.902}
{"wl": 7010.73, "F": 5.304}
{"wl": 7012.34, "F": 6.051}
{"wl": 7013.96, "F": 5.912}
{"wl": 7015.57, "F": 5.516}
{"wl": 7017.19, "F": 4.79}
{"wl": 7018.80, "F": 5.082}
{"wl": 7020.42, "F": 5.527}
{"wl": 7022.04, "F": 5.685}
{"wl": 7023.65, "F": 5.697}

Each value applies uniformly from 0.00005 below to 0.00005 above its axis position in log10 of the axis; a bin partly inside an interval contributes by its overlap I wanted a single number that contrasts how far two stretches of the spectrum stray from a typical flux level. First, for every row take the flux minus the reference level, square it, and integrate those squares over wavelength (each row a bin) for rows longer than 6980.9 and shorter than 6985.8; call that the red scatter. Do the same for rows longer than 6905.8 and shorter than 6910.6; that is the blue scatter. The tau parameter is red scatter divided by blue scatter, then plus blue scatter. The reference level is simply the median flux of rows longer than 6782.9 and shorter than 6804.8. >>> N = 27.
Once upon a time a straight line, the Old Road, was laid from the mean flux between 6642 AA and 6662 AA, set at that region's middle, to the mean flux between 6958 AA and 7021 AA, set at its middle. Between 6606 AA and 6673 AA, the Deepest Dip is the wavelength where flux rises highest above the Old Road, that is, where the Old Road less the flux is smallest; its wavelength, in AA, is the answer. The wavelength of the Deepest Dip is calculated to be 6636.87 AA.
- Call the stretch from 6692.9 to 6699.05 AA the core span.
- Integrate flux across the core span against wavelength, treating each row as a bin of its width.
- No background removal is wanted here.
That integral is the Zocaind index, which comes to 46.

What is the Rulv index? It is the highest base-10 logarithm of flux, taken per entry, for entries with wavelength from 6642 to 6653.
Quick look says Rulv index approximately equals 0.859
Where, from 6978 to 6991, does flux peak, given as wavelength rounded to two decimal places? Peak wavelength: 6984.95 AA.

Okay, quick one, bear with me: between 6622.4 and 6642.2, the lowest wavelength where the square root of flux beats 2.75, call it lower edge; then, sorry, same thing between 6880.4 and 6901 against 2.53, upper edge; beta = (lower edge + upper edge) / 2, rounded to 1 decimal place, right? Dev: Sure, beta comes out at 6759.0 AA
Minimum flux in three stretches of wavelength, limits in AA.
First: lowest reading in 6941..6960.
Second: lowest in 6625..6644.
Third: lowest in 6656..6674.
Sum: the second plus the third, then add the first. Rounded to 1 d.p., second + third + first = 17.6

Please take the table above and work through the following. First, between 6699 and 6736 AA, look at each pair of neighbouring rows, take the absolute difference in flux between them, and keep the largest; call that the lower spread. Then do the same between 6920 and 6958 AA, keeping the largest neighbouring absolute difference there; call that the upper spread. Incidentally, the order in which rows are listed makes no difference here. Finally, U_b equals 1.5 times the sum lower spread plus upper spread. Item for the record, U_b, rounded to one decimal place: 3.9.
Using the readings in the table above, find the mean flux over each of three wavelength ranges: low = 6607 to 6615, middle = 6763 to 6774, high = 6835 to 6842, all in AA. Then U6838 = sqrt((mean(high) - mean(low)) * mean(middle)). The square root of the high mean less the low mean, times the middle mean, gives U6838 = 2.5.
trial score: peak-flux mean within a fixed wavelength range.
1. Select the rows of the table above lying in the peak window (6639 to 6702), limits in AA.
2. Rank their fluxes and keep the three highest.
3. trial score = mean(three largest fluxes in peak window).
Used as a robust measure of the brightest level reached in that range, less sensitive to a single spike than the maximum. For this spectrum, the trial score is 7.7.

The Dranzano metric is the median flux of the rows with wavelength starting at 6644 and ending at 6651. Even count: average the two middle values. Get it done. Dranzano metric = 6.4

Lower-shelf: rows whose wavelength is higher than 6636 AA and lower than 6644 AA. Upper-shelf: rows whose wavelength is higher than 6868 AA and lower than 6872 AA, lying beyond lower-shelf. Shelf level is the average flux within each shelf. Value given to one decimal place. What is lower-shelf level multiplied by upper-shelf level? 43.6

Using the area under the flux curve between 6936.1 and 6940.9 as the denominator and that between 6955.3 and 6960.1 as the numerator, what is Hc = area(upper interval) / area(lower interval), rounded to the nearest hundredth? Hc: 1.10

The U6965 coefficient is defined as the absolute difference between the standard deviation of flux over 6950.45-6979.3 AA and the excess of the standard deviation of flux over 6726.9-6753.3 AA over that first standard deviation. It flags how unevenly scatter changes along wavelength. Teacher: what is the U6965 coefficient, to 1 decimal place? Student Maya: 0.2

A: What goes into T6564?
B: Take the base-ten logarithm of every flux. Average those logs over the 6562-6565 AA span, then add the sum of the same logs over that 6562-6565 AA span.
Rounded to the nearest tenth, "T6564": 2.5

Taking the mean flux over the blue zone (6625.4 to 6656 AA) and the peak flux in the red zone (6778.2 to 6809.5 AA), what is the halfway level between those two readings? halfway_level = 8.1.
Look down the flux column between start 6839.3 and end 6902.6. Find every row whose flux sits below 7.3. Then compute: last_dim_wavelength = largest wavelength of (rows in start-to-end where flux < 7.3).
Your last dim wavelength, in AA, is 6901.81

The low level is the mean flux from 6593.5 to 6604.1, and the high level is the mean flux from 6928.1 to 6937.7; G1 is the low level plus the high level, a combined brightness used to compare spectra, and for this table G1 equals 12.2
